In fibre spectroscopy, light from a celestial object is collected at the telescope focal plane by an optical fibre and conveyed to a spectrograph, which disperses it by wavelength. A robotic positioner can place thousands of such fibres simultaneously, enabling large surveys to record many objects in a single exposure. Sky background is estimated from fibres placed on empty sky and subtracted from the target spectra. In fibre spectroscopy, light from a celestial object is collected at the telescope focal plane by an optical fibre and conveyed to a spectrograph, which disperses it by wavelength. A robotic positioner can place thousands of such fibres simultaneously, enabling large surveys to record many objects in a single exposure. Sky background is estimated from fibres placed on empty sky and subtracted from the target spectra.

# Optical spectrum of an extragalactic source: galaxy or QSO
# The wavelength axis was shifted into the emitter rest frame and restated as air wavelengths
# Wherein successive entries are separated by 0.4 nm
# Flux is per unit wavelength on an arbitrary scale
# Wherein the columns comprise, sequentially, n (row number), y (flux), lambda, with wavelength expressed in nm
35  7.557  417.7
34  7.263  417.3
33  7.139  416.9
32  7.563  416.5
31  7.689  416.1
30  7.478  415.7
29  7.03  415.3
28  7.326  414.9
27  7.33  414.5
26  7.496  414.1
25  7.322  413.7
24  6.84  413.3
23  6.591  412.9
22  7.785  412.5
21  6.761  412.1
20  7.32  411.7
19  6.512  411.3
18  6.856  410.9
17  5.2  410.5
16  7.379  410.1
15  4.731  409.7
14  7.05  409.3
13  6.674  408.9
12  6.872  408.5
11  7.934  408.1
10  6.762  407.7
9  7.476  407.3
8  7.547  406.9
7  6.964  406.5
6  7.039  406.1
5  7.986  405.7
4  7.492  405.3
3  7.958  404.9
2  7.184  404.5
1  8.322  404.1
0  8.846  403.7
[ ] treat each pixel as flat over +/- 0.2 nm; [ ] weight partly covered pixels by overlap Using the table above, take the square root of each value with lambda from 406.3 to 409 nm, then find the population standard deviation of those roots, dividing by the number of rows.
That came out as 0.082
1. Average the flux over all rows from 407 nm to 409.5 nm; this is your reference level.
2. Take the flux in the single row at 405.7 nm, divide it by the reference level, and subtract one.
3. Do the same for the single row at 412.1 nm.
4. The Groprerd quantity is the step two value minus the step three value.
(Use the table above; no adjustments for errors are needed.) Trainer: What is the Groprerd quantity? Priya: 0.17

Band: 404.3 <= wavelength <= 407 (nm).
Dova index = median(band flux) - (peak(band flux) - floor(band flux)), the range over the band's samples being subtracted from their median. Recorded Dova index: 6.5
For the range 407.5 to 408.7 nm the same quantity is 5.7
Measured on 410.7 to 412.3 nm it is 6.0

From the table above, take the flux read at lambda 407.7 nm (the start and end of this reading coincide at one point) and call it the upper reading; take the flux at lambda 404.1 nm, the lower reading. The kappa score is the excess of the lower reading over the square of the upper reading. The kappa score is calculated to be -37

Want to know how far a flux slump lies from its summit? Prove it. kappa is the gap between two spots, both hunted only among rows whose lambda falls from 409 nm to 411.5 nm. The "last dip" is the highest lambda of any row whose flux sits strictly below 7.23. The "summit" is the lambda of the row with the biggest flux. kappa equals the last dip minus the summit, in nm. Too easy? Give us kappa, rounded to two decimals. 1.20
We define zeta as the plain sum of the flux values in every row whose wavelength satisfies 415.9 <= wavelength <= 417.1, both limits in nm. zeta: 22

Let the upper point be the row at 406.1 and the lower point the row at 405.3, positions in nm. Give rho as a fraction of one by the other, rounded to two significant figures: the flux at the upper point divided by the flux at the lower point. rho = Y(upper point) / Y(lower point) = 0.94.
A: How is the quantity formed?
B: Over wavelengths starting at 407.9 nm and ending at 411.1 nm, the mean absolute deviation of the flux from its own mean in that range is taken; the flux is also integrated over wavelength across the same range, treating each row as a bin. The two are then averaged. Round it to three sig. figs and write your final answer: 10.9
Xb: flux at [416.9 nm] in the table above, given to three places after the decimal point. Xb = 7.139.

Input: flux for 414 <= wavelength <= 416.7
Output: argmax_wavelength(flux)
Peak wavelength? 416.1 nm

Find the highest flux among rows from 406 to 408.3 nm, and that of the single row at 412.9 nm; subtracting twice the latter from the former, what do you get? -5.2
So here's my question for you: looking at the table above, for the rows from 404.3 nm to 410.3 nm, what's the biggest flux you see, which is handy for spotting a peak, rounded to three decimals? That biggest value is 7.986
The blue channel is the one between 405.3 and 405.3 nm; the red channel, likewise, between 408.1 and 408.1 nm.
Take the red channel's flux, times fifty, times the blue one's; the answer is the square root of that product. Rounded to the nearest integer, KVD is 55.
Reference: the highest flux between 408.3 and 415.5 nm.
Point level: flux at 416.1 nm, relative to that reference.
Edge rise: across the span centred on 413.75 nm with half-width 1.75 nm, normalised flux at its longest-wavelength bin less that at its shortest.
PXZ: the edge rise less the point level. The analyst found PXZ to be -1.0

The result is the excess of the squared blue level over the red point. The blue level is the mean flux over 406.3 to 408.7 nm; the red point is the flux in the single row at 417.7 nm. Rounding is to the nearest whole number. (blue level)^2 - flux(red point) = 45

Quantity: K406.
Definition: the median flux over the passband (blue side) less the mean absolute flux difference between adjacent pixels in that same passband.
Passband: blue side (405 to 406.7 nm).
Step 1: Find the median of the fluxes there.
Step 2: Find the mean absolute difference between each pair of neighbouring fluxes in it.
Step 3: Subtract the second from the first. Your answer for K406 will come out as 6.8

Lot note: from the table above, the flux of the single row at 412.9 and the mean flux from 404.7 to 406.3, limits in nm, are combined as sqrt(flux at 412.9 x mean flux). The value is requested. 7.09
